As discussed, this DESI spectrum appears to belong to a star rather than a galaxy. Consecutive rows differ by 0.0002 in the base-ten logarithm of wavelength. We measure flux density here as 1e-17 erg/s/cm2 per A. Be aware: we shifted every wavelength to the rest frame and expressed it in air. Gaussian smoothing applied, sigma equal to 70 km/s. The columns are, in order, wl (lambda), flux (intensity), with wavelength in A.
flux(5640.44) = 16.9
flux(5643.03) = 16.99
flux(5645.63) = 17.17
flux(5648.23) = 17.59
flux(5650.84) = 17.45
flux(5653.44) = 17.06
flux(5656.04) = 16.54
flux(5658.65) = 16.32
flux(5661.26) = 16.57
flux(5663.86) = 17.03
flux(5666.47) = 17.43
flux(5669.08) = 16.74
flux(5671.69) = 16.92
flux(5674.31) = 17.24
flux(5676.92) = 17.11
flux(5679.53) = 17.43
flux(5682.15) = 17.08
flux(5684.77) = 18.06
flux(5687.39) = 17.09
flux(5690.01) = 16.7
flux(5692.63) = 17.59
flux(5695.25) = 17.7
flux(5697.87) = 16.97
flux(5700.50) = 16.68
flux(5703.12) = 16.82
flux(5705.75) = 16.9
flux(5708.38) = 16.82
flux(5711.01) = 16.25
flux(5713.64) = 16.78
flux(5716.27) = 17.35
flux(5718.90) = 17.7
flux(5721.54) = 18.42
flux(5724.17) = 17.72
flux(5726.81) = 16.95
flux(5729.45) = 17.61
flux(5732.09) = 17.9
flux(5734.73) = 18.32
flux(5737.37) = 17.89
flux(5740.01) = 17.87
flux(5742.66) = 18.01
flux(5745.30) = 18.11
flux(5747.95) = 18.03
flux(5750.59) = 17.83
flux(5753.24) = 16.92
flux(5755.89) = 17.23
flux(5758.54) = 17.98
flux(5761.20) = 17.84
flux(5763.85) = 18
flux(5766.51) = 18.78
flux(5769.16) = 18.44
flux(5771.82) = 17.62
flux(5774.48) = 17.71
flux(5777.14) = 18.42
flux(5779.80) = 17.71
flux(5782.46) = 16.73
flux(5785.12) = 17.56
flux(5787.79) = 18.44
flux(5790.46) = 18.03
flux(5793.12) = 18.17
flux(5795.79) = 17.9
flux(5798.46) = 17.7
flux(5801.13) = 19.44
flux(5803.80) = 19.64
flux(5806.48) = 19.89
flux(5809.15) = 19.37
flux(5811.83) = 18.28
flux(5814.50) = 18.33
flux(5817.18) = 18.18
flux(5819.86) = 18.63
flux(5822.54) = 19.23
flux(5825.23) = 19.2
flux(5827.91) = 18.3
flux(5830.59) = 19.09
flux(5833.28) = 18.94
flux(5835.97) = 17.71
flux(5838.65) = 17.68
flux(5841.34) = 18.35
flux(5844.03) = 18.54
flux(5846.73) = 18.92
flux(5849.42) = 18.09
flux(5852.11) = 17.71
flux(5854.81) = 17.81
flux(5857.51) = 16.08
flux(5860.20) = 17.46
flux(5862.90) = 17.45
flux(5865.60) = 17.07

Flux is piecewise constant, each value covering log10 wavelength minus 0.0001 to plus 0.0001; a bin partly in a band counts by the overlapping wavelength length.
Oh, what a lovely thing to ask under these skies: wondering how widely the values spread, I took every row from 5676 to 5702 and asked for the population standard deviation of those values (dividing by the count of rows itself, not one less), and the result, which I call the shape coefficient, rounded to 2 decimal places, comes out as 0.42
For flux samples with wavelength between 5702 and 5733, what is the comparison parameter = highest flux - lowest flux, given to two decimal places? 2.17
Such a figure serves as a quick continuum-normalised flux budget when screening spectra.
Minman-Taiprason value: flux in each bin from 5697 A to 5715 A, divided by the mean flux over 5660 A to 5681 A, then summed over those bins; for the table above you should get 6.9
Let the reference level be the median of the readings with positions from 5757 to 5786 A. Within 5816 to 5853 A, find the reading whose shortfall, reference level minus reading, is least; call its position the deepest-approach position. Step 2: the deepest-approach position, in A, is 5822.54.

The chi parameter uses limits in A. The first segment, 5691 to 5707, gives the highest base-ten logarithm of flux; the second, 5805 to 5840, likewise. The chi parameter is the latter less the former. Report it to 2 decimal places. 0.05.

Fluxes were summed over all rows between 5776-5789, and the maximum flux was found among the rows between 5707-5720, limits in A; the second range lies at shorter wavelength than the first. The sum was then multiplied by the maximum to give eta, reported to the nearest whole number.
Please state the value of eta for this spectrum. 1573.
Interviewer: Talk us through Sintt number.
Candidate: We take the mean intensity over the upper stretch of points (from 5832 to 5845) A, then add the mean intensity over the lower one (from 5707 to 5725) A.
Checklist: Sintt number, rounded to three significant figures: 35.5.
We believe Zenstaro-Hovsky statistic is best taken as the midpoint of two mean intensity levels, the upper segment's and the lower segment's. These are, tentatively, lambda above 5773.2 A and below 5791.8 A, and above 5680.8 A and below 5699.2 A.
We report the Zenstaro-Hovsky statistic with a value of 17.6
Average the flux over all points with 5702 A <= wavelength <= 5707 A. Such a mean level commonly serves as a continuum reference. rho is 16.9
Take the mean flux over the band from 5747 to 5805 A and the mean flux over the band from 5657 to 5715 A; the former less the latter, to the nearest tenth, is 1.0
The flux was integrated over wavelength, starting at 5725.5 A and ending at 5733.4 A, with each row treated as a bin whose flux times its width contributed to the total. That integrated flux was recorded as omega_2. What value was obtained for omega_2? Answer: 138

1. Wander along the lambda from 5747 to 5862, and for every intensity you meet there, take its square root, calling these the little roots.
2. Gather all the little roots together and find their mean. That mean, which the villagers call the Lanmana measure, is 4.26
